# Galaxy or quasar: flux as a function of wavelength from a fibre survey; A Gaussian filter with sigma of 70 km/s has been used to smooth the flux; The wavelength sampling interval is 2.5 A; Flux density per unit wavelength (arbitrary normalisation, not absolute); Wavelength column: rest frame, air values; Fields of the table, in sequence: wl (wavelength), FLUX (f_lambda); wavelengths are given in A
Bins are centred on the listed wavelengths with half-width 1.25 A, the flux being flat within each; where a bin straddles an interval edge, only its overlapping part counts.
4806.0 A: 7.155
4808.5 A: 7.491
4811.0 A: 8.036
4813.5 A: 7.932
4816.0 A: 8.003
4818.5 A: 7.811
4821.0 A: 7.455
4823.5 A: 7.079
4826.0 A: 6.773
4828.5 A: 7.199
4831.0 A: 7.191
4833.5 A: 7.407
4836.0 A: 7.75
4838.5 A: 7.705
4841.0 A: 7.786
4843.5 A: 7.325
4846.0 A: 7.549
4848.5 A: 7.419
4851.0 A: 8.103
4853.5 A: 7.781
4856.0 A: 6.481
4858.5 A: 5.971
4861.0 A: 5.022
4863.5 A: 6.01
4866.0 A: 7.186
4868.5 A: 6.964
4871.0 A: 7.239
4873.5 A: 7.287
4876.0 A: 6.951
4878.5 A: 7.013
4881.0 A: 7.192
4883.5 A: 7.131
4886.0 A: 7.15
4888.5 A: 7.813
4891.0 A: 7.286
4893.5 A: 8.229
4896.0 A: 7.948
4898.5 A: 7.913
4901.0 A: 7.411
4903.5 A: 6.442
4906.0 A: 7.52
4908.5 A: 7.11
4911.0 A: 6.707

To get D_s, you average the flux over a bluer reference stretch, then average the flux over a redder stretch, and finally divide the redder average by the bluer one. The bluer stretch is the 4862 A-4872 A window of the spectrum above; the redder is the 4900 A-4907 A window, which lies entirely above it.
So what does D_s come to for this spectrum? 1.04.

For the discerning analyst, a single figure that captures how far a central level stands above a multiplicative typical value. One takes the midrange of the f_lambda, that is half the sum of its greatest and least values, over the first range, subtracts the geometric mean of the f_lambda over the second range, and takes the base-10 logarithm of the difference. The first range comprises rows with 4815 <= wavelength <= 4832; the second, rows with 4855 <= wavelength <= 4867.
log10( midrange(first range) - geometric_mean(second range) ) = 0.1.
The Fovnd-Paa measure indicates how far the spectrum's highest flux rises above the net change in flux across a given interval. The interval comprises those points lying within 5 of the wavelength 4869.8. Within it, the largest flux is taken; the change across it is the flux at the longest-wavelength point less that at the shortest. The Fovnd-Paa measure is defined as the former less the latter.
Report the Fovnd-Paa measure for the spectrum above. 7.2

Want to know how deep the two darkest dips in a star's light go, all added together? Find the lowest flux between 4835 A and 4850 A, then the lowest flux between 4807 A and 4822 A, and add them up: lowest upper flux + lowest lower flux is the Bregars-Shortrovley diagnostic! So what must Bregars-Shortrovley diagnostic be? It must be 14.8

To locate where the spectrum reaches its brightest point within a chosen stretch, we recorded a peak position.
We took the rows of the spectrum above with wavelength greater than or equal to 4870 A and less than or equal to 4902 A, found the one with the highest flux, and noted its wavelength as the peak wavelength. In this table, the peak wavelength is 4893.5 A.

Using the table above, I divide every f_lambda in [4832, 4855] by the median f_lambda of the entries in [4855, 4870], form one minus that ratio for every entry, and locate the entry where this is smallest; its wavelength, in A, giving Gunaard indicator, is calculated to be 4851.0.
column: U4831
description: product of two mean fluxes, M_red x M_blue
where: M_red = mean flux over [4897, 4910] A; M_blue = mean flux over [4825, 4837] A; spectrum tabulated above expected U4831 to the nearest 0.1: 52.9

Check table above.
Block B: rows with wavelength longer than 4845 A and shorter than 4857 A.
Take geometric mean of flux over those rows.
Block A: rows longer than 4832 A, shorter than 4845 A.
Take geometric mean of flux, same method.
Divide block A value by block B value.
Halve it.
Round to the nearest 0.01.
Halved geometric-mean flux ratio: 0.51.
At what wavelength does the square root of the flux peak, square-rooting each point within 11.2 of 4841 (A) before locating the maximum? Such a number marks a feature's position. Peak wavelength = 4851.0 A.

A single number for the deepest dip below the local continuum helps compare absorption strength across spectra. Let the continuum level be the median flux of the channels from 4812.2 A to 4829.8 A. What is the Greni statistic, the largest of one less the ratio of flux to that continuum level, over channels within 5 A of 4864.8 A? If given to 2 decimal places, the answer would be 0.33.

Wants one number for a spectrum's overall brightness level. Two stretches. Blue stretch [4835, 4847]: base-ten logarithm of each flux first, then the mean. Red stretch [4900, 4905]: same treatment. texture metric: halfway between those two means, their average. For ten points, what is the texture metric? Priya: 0.861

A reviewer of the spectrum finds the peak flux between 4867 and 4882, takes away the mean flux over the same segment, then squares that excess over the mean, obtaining 0.03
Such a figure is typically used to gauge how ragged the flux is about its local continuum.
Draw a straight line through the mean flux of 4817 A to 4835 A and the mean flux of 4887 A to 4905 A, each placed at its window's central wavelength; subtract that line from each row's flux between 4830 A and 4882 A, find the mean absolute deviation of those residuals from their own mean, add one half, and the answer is 1.04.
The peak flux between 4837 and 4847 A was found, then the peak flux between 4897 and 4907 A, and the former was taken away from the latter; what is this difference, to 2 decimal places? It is 0.13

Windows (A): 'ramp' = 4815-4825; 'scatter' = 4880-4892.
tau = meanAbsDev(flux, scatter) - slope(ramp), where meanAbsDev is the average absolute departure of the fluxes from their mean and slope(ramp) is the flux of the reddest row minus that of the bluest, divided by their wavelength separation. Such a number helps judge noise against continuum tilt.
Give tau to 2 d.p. 0.32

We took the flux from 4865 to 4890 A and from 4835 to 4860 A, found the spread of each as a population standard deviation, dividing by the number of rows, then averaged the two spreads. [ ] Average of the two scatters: 0.43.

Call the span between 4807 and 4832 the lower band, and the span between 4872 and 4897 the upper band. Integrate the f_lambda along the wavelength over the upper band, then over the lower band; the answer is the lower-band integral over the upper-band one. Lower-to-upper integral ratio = 1.01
